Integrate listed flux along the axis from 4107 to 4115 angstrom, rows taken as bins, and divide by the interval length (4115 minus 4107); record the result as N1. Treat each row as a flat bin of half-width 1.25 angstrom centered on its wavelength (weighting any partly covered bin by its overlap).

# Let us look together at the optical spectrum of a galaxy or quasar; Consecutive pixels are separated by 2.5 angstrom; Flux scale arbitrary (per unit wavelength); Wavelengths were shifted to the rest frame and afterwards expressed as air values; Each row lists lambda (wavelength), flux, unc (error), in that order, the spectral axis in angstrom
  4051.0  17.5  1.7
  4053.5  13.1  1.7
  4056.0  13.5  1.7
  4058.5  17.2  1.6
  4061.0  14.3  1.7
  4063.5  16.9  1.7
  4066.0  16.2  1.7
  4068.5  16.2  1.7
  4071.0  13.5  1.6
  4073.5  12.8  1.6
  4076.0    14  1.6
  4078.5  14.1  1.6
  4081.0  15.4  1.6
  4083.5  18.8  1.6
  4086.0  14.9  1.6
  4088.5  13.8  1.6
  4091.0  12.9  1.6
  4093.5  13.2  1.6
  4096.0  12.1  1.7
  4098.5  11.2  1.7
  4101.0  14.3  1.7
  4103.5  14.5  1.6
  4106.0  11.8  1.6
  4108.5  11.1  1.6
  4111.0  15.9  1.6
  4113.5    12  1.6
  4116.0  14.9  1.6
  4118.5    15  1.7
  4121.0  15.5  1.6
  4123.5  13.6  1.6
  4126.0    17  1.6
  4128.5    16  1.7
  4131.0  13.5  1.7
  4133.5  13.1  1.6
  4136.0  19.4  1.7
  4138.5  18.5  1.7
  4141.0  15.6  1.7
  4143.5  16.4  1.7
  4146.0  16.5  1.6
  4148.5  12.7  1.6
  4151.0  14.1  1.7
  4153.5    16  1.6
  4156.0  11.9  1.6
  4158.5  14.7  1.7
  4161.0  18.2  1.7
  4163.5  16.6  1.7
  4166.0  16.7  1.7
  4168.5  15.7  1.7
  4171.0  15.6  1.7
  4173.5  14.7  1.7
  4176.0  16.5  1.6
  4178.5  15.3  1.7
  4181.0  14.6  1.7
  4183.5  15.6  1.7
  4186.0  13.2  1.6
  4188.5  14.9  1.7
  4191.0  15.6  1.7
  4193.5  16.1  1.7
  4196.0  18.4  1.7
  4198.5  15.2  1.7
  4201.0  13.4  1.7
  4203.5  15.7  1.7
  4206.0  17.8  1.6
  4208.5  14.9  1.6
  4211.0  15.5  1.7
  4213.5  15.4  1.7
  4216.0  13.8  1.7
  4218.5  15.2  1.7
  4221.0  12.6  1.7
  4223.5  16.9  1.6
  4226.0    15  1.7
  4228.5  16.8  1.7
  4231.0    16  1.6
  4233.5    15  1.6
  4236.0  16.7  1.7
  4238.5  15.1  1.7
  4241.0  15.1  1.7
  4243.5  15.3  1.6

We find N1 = 13.0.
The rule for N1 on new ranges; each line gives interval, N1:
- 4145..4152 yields 14.4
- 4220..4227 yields 14.9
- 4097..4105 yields 13.2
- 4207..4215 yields 15.3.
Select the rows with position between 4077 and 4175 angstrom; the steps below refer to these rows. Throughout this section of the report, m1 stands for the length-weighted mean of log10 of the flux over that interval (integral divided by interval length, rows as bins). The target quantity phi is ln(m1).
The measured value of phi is 0.154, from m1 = 1.167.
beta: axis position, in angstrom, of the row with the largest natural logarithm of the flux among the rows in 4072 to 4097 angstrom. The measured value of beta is 4083.5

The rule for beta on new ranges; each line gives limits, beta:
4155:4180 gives 4161.0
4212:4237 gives 4223.5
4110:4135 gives 4126.0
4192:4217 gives 4196.0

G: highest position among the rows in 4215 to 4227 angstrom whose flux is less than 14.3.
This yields 4221.0 angstrom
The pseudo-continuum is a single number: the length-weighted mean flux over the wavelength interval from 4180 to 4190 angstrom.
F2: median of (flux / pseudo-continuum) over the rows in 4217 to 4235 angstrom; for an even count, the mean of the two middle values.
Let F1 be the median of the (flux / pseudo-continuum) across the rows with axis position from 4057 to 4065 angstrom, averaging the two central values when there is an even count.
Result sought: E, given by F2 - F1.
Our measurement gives -0.12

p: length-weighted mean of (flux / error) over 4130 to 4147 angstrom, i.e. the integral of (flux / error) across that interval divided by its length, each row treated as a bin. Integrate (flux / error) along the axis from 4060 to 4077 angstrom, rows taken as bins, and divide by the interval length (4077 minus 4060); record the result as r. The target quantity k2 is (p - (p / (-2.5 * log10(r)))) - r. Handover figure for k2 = 4.8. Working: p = 9.67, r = 8.95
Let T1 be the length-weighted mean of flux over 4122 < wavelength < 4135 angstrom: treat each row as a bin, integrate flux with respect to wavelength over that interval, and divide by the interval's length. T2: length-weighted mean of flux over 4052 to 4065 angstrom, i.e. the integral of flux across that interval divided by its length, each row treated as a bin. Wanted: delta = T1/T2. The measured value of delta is 0.98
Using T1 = 14.75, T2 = 15.1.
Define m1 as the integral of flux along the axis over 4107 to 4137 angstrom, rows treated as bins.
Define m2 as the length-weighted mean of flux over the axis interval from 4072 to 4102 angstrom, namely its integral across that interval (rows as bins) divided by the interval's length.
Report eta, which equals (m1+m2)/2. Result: 227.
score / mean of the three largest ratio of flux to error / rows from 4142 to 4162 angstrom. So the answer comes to 10.3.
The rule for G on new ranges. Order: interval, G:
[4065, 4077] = 4076.0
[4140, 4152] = 4151.0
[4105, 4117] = 4113.5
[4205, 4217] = 4216.0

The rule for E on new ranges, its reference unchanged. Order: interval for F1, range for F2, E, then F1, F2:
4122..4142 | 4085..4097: -0.18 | 1.08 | 0.90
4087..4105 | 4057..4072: 0.21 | 0.90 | 1.11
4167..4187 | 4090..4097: -0.17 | 1.06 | 0.88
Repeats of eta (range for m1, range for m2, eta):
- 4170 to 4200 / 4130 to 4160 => 239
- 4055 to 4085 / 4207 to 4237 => 236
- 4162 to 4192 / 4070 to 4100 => 239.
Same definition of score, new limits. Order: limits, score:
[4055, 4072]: 10.1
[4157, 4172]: 10.1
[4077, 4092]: 10.2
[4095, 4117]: 9.4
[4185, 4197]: 9.8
